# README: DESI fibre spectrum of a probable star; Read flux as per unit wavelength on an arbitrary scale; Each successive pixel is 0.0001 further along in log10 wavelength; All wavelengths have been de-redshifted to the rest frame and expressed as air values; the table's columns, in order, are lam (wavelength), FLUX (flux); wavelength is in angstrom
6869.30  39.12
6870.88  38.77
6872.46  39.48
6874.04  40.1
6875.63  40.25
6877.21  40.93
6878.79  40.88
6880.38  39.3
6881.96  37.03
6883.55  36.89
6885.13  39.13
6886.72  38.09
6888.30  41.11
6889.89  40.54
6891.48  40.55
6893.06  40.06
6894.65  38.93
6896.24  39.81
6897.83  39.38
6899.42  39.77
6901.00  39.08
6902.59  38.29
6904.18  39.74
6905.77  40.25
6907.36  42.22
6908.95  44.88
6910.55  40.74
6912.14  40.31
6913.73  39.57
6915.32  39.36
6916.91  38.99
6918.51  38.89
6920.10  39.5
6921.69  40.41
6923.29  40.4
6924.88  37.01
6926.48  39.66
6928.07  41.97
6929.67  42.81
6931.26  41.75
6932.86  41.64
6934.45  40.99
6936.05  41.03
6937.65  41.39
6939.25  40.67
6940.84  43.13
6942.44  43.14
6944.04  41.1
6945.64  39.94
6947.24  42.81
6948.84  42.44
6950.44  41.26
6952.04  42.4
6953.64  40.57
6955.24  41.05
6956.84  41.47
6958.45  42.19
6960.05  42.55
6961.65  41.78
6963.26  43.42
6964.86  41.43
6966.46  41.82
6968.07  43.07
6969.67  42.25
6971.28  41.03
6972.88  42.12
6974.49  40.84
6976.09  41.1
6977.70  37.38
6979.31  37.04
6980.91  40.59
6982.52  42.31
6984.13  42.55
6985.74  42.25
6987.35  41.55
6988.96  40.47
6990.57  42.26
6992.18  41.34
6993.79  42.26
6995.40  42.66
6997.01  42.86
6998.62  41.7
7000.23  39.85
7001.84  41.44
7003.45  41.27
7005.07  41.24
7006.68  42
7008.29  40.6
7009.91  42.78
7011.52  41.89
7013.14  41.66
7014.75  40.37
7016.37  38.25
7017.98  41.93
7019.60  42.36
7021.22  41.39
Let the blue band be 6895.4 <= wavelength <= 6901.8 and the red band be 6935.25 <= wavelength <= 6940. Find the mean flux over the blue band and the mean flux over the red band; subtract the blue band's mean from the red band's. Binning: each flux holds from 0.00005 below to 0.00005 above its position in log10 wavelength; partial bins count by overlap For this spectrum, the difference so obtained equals 1.5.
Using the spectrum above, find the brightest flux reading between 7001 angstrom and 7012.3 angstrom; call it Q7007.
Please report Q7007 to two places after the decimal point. 42.78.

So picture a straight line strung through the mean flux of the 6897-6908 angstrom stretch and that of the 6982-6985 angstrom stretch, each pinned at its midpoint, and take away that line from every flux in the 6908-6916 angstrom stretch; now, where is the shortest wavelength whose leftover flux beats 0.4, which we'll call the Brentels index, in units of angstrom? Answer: 6908.95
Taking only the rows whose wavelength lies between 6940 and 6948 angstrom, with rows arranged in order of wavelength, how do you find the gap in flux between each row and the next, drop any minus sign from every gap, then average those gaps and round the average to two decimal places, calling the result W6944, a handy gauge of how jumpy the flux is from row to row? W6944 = 1.52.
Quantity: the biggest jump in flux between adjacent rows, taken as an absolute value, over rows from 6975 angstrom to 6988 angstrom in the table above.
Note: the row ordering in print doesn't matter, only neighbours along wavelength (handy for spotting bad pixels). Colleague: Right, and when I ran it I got 3.7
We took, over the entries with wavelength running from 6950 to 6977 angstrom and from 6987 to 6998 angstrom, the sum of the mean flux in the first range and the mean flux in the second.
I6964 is 83.7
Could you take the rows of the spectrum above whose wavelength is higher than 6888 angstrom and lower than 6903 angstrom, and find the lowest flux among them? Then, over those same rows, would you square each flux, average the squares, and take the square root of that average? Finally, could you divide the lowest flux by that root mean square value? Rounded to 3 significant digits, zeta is 0.963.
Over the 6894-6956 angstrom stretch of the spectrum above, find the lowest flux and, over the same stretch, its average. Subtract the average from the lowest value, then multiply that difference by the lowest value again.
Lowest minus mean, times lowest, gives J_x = -137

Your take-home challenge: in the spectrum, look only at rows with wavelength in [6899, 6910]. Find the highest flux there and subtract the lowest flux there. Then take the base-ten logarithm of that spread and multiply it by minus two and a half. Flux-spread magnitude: -2.0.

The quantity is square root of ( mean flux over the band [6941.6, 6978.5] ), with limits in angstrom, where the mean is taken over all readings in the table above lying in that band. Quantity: 6.45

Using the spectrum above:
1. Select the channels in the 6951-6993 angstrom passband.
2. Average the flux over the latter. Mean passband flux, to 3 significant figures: 41.4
